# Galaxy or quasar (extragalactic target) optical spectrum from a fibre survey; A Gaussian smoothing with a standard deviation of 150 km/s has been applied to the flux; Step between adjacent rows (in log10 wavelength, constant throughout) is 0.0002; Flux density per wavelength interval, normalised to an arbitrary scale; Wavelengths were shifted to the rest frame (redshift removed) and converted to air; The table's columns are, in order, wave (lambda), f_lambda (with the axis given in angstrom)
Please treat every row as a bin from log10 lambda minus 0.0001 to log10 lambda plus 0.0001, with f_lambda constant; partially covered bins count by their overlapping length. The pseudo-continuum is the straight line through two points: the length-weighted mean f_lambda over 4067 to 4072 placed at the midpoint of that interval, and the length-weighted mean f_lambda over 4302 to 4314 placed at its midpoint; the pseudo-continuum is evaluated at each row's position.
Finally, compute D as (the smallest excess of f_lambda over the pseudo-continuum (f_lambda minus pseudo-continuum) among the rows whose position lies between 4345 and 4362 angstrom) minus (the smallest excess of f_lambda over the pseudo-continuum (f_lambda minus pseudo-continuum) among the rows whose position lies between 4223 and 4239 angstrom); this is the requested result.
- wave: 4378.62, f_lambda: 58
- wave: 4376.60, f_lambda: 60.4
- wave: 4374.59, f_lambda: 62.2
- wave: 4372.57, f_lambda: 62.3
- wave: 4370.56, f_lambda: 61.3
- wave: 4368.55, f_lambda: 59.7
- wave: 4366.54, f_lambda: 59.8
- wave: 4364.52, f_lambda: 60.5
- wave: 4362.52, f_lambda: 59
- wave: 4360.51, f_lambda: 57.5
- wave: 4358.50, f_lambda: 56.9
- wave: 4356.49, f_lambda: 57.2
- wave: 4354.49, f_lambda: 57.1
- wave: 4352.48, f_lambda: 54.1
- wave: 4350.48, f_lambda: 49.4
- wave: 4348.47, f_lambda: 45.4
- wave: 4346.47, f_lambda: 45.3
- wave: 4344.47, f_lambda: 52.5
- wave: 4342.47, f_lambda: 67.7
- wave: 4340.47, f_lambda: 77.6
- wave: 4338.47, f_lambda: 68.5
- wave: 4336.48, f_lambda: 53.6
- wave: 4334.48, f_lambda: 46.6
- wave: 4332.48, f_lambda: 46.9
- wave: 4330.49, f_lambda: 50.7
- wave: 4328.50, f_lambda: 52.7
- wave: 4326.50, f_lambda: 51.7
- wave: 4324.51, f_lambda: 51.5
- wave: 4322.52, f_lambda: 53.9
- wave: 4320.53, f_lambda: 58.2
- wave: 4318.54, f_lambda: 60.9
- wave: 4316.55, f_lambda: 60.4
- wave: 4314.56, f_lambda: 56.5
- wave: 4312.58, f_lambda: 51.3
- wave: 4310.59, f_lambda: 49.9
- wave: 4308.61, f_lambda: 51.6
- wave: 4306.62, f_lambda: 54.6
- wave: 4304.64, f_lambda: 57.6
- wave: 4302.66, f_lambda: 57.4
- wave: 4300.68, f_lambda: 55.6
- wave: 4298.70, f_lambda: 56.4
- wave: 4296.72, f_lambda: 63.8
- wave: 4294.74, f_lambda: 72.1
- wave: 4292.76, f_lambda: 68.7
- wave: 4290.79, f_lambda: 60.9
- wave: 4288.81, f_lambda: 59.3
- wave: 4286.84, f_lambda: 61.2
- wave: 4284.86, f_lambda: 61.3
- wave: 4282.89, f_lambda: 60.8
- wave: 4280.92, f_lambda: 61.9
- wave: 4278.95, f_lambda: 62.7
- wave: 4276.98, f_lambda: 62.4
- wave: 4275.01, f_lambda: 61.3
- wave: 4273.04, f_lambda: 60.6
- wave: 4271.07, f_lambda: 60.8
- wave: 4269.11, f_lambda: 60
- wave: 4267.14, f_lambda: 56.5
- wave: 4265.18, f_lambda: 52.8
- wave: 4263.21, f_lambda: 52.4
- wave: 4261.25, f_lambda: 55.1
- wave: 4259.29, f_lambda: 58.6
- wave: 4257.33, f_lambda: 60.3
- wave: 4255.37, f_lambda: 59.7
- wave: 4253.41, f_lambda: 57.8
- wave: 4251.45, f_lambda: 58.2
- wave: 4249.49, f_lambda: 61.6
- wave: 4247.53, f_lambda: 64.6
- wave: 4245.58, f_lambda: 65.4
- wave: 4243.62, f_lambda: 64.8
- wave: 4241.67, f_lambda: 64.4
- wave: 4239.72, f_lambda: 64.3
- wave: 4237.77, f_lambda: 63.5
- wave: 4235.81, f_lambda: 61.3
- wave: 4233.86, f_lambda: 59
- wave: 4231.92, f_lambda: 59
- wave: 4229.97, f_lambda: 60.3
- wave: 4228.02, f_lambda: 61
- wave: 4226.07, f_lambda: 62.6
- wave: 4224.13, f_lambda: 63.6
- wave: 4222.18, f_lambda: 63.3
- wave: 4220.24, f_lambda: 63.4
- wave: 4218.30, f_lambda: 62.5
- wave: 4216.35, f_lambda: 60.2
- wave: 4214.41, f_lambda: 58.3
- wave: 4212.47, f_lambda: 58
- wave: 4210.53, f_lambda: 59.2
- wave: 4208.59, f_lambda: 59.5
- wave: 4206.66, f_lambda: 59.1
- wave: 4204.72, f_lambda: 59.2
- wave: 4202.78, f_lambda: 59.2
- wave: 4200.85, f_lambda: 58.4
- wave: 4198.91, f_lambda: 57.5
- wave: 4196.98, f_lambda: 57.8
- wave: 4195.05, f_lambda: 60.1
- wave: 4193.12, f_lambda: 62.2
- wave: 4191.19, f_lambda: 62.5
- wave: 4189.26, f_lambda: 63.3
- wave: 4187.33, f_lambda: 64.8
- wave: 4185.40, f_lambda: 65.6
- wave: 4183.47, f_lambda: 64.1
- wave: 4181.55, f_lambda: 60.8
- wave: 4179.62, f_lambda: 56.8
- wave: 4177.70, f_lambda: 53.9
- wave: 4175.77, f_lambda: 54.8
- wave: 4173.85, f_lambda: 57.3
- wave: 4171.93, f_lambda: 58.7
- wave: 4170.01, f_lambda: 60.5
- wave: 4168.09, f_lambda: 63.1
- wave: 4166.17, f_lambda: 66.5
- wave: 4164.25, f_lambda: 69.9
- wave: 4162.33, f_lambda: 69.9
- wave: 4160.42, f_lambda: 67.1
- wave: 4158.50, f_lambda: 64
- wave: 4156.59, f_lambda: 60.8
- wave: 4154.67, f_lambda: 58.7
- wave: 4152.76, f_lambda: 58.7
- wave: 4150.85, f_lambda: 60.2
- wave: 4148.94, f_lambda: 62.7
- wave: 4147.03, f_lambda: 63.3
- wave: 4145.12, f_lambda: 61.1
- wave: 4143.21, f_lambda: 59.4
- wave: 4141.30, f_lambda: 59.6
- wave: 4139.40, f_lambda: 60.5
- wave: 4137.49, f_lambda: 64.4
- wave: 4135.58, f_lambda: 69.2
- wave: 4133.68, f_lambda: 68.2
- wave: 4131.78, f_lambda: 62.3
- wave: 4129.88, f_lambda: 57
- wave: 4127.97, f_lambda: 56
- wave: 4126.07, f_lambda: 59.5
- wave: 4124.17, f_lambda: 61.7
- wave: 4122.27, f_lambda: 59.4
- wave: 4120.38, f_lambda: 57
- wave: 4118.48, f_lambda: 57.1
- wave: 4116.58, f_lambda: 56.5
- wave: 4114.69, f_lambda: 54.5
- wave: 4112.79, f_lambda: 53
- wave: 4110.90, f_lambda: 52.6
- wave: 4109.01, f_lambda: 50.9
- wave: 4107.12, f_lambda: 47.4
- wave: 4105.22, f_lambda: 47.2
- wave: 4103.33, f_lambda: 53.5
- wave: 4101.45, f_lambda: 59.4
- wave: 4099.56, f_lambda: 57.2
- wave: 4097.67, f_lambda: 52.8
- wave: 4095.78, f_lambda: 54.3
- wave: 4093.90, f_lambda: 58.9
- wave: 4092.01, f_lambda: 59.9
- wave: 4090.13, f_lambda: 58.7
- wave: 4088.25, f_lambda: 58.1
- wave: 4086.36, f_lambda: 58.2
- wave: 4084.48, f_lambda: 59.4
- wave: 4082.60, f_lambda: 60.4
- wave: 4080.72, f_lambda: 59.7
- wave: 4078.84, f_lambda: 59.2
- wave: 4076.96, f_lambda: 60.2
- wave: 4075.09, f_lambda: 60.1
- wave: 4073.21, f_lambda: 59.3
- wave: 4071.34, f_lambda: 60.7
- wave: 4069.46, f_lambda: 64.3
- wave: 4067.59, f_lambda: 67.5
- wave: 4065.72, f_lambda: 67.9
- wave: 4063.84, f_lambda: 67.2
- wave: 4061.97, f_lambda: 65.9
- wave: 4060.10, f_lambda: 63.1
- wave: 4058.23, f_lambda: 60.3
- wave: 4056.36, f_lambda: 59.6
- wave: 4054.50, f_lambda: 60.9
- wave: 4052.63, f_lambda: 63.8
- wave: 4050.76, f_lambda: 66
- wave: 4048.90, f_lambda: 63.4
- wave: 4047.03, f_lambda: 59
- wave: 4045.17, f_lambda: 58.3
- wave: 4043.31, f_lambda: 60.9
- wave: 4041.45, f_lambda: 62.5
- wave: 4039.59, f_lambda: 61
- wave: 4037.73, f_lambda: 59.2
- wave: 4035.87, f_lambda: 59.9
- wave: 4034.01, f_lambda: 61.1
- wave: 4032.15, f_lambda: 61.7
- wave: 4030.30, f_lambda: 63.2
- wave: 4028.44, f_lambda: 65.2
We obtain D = -9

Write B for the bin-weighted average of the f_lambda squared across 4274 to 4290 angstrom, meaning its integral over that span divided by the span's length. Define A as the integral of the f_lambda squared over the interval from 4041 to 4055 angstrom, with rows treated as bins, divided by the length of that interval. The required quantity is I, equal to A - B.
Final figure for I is 68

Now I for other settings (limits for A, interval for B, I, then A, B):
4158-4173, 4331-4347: 797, 4232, 3434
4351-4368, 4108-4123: 283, 3320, 3037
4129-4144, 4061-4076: -180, 3941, 4121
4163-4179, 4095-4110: 903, 3708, 2806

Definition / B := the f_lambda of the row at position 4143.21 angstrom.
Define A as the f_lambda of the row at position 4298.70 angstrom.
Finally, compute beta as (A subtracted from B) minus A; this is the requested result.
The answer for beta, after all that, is -53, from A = 56.4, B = 59.4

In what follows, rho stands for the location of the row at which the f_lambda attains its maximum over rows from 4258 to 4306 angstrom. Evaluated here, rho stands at 4294.74 angstrom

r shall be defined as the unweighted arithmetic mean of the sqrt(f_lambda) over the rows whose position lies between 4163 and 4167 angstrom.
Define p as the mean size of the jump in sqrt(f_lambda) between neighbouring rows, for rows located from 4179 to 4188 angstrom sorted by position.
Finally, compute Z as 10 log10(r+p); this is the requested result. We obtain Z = 9.25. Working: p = 0.15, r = 8.26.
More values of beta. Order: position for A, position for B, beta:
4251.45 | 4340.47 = -39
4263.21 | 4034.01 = -44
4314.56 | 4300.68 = -57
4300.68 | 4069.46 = -47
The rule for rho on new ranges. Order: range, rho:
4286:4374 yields 4340.47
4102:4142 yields 4135.58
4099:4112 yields 4101.45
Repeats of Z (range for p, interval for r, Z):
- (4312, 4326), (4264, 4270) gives 8.88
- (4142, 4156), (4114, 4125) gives 8.86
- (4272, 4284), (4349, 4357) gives 8.71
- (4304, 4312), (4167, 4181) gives 8.91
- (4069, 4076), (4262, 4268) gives 8.73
